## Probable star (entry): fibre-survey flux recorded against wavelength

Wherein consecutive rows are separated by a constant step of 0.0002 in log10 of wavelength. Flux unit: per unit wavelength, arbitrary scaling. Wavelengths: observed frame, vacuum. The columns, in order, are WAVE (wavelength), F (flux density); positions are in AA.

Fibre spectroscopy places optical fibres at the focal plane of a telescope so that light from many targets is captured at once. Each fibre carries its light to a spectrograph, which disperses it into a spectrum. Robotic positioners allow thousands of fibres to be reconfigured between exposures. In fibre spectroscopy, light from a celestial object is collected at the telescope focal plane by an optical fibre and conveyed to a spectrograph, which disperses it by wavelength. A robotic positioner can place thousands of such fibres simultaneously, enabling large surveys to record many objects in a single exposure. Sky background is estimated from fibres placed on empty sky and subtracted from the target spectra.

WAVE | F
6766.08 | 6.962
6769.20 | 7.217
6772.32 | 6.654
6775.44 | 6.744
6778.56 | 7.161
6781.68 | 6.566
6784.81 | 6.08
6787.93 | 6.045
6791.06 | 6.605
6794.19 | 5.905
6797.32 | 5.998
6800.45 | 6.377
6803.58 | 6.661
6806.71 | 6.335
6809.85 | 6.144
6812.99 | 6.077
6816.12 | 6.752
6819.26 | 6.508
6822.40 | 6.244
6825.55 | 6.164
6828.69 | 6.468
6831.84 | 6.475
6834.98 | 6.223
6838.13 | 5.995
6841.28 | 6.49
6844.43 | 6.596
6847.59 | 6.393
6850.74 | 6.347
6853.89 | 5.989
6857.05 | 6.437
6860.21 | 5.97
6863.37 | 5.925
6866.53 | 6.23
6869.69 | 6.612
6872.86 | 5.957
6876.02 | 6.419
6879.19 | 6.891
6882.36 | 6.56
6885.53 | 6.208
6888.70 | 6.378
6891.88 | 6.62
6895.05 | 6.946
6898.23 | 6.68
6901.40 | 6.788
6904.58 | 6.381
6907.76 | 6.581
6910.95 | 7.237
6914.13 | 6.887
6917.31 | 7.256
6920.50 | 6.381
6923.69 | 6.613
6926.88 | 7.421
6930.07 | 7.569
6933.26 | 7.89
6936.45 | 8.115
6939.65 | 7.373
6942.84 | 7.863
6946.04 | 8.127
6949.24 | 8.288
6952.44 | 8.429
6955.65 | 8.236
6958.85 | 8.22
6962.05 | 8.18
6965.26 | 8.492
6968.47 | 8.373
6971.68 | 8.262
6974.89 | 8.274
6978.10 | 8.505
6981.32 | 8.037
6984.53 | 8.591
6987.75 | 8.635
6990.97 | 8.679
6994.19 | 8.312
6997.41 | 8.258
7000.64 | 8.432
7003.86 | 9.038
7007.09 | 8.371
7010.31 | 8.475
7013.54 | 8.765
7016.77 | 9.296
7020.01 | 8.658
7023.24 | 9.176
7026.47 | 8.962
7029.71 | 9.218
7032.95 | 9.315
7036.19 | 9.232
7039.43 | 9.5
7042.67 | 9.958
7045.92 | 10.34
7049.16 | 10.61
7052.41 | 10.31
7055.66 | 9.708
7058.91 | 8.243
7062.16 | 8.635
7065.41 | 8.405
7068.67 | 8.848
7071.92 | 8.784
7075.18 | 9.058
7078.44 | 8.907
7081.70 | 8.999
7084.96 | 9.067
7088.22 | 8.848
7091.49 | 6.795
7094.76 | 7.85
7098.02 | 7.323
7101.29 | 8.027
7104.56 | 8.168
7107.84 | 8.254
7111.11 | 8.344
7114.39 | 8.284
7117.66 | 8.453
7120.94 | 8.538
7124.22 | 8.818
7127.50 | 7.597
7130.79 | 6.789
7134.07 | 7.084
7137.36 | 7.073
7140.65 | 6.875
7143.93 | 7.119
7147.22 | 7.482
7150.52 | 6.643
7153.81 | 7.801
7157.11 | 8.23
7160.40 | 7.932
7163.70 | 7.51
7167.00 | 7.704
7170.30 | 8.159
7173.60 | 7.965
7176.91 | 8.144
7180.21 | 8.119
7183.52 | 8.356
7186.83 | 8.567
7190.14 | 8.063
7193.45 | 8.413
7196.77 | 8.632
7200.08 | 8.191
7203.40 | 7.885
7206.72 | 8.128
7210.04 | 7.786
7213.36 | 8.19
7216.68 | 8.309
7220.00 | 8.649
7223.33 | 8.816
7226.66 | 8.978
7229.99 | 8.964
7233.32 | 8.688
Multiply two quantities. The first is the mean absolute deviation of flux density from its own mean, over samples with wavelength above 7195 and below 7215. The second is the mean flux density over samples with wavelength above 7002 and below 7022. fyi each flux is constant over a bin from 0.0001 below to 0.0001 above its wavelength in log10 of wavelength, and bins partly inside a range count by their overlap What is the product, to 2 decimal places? 1.77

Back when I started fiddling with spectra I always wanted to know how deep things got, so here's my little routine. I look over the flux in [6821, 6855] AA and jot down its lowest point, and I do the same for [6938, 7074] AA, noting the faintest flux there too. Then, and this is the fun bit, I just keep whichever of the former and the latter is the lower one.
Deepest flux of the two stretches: 6.0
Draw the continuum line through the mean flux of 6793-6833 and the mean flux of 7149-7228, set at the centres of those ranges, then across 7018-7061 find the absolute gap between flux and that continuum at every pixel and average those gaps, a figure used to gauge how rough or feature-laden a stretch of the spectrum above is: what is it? 2.1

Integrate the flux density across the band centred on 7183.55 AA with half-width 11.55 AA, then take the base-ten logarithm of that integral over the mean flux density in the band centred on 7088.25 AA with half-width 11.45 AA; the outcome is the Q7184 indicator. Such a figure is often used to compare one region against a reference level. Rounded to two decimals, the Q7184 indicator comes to 1.36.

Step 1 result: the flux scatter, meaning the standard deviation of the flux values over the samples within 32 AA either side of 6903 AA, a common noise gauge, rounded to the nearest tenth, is 0.5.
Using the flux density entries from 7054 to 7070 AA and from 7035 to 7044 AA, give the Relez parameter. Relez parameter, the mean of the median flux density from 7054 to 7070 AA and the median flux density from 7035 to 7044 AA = 9.1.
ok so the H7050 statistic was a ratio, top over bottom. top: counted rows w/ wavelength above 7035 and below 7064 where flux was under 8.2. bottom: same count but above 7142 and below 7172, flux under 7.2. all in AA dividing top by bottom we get 0.0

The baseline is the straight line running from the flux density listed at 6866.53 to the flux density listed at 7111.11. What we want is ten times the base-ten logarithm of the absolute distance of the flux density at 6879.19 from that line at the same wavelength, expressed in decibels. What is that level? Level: -2.6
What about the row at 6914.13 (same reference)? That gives -6.1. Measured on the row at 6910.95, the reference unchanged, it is -2.1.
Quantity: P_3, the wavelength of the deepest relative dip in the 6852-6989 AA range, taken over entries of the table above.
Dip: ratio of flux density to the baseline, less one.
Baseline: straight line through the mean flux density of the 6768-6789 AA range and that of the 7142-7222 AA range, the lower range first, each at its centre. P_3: 6863.37 AA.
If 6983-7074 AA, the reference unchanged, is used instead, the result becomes 7058.91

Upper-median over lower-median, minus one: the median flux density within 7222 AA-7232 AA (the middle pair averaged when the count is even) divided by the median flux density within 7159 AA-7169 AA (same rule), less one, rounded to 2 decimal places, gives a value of 0.16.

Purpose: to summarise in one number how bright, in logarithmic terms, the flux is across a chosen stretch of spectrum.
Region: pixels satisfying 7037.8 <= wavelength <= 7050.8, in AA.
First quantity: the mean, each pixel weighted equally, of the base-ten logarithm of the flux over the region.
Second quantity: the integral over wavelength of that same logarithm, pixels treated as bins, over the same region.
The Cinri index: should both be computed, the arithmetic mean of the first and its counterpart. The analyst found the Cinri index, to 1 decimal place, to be 7.0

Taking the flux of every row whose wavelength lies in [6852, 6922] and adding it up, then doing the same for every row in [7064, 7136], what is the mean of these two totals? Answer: 162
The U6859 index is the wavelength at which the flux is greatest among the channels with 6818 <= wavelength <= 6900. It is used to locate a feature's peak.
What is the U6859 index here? 6895.05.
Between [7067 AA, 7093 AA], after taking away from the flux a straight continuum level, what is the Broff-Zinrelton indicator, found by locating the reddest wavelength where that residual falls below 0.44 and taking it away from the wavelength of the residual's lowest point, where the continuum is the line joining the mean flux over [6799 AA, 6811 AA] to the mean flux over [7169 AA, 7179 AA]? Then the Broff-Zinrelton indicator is 0.0 AA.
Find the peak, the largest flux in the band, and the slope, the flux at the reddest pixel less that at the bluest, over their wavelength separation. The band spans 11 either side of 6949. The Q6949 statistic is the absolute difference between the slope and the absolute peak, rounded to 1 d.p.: 8.4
